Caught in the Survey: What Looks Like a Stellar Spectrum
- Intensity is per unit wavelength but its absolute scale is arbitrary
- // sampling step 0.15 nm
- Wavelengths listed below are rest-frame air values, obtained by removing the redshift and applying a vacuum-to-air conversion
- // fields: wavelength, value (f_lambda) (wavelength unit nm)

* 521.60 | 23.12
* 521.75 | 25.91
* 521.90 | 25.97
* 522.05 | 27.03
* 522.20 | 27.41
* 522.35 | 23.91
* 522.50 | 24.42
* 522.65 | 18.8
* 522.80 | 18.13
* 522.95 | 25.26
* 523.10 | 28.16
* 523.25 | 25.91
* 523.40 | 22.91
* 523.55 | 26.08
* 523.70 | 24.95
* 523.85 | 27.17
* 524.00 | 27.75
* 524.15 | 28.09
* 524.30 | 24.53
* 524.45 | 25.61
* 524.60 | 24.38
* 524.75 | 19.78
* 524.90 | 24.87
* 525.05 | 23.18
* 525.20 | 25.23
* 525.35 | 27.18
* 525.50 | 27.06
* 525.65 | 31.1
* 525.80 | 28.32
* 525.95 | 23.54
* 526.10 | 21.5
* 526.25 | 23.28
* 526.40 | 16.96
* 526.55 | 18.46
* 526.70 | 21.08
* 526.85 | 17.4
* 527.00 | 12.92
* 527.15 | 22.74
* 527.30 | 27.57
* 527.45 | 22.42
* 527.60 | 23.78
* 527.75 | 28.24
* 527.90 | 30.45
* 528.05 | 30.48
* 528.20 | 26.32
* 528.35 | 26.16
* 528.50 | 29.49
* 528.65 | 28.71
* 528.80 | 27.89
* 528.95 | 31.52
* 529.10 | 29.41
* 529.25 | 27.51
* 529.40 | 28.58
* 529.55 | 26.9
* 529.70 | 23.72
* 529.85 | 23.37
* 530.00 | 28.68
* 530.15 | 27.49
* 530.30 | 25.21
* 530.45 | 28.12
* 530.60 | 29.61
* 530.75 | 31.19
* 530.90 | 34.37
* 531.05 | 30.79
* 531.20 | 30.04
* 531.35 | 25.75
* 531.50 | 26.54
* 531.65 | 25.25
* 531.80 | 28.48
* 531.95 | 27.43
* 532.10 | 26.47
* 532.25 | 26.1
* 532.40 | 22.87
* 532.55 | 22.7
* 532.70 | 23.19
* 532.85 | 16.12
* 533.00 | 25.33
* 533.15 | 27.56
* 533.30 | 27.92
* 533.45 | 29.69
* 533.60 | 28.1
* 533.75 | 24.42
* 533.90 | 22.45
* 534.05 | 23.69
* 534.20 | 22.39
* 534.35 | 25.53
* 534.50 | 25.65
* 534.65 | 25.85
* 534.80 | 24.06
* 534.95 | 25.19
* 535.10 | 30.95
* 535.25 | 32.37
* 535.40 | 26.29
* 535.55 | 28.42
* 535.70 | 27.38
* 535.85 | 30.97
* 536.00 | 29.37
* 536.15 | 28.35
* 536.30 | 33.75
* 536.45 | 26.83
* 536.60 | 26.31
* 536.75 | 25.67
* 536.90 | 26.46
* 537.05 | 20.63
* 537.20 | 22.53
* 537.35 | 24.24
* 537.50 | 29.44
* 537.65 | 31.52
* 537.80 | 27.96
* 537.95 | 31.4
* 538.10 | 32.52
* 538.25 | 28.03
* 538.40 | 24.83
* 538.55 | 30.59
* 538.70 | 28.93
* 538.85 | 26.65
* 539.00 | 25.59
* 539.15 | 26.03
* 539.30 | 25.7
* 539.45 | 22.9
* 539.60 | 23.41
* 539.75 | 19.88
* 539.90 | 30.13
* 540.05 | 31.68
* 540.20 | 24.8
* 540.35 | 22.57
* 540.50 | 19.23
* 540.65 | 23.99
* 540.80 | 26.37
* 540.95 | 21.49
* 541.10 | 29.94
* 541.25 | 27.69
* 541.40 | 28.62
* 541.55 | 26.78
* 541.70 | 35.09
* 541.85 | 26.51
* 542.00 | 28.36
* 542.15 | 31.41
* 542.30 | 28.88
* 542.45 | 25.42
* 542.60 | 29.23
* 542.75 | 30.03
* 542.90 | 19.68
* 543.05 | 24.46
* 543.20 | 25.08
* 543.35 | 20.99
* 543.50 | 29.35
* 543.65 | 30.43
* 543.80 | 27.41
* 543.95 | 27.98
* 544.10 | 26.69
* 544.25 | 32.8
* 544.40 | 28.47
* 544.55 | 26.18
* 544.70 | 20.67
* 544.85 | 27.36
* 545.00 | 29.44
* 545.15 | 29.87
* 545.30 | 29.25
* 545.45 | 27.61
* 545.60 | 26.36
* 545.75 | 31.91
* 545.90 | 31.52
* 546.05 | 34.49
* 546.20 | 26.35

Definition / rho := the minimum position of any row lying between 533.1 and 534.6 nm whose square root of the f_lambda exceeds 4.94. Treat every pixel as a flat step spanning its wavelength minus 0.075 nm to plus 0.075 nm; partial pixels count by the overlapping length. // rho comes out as 533.15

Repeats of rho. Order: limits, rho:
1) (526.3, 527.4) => 527.30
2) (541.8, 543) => 541.85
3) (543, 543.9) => 543.05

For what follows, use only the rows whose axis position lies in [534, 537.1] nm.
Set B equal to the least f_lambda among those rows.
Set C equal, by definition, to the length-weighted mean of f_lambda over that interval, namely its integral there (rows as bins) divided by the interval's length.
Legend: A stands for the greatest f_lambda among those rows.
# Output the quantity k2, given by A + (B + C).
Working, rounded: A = 33.75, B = 20.63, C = 27.0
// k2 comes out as 81.4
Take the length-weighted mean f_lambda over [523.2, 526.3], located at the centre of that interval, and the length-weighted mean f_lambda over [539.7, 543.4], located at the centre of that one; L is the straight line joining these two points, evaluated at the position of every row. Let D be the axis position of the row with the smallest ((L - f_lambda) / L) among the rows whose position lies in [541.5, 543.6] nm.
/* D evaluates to 541.70 nm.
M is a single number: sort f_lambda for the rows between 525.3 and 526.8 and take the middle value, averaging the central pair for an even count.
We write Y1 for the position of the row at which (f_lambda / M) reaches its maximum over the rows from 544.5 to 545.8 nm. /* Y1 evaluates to 545.75 nm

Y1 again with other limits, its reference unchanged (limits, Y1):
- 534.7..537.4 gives 536.30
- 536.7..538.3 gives 538.10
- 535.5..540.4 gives 536.30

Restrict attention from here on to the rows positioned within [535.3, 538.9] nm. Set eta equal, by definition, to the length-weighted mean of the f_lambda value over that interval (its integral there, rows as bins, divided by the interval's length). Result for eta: 28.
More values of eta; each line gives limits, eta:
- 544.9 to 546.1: 30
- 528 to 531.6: 28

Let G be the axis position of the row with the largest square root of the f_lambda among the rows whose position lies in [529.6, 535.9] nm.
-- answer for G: 530.90 nm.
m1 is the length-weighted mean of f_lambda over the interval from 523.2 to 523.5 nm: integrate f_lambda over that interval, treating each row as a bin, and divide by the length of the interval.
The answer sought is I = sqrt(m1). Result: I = 4.94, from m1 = 24.4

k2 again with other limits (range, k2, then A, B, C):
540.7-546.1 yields 82.6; 35.09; 19.68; 27.8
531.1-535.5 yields 74.3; 32.37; 16.12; 25.8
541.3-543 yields 82.9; 35.09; 19.68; 28.1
